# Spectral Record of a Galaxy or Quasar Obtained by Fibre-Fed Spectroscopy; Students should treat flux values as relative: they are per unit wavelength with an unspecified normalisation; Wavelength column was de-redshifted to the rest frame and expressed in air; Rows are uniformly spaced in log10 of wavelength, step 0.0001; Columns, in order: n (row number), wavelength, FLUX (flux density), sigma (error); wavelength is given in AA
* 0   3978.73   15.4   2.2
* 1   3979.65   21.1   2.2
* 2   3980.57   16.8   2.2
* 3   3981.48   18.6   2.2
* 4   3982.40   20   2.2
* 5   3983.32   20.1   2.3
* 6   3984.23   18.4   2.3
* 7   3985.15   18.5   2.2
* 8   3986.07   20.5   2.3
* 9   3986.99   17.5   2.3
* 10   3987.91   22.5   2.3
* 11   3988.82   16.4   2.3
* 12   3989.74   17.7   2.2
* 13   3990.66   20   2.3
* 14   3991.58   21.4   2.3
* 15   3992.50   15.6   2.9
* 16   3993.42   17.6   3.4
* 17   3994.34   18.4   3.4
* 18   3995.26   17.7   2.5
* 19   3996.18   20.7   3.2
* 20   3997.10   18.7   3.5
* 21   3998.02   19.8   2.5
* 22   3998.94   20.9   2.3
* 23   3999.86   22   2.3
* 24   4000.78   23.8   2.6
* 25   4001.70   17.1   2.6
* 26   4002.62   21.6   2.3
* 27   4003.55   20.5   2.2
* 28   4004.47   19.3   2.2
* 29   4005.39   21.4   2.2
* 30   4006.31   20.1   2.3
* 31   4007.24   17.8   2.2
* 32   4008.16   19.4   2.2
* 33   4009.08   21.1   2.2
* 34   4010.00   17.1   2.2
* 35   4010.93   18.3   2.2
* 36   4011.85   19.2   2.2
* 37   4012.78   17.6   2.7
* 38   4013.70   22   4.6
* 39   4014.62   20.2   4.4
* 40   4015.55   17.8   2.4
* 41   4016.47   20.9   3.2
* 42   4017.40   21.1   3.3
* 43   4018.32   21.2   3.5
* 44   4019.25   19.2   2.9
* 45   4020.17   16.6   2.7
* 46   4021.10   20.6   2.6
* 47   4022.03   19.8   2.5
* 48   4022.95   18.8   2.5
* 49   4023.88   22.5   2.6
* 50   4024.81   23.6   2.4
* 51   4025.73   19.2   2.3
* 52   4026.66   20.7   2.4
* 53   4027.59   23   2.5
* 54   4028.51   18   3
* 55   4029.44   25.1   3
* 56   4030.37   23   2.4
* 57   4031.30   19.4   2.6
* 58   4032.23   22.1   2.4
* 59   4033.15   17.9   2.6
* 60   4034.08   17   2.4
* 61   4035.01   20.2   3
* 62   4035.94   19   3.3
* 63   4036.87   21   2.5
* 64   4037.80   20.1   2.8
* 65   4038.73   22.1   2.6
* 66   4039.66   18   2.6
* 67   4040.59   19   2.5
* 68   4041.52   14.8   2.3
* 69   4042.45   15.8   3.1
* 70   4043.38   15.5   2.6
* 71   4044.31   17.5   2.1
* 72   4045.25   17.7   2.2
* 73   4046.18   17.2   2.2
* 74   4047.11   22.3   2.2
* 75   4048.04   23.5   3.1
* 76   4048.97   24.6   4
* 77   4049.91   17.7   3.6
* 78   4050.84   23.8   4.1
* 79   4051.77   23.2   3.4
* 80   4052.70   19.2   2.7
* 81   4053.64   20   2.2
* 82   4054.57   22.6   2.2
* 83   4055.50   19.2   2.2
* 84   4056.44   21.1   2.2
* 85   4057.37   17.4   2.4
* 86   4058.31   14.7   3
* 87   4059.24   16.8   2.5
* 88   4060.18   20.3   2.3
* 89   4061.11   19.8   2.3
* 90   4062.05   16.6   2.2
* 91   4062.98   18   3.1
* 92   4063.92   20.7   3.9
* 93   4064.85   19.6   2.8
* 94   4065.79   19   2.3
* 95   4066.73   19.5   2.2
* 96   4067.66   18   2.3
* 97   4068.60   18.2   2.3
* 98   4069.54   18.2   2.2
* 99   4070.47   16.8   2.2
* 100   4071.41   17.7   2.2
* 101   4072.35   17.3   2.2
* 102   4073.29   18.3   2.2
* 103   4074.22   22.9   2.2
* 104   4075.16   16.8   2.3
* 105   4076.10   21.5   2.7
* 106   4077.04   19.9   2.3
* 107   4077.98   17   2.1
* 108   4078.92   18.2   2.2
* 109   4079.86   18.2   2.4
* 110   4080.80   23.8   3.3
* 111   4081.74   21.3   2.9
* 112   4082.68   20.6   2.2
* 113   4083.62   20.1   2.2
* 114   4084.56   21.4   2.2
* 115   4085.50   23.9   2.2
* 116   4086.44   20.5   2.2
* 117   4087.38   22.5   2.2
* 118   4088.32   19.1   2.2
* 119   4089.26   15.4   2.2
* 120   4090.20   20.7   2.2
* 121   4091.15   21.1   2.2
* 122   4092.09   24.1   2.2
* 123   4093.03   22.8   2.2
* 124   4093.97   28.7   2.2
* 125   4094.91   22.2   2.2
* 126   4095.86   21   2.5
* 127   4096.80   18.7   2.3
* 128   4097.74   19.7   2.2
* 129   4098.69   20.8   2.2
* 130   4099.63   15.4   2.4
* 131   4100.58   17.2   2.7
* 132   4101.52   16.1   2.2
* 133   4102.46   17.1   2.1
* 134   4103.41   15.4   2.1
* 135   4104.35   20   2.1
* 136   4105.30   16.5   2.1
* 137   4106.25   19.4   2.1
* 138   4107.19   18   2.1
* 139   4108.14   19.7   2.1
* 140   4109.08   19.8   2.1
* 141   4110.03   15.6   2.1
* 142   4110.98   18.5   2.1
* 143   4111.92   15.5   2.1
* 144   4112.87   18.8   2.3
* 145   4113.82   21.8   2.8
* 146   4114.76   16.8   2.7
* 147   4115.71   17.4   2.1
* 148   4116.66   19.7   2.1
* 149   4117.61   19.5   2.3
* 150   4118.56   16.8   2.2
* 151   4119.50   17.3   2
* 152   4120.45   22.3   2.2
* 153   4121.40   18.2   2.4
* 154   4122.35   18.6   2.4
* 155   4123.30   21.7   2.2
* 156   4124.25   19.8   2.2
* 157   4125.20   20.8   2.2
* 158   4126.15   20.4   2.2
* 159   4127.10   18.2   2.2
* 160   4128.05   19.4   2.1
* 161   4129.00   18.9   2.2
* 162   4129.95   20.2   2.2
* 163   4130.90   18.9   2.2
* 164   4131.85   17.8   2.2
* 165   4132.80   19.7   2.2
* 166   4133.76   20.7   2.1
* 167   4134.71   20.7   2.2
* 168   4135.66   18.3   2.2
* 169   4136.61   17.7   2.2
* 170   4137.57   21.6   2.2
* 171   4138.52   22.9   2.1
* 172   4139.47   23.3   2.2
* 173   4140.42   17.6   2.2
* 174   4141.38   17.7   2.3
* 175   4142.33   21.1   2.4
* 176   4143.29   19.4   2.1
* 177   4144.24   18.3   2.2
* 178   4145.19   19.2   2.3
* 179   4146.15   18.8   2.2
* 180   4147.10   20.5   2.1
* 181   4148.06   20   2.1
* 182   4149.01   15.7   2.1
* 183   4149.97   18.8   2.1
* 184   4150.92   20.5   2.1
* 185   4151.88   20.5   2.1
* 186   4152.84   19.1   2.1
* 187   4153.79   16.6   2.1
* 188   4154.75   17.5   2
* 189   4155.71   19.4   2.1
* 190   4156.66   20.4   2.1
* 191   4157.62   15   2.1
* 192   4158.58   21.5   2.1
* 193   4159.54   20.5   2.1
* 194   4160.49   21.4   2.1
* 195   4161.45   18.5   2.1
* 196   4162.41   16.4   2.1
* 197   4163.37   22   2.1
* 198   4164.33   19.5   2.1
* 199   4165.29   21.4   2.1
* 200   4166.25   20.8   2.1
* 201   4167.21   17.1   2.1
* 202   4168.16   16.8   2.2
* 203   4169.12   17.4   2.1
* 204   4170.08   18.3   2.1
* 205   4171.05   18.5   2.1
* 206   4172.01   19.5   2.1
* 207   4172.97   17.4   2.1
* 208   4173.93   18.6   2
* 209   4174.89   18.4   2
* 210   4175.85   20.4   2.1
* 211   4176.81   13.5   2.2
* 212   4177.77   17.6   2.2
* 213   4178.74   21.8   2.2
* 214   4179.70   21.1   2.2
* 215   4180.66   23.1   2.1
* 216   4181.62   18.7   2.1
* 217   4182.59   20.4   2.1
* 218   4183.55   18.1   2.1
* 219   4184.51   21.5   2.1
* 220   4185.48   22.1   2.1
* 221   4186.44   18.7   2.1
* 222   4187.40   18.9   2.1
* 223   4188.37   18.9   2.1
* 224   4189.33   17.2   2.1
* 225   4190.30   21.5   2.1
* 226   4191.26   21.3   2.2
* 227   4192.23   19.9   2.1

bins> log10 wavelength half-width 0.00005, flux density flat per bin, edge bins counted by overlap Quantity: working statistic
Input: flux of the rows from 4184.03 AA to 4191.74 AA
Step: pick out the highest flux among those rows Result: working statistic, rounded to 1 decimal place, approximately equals 22.1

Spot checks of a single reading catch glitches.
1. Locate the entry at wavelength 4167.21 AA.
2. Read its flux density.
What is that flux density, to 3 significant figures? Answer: 17.1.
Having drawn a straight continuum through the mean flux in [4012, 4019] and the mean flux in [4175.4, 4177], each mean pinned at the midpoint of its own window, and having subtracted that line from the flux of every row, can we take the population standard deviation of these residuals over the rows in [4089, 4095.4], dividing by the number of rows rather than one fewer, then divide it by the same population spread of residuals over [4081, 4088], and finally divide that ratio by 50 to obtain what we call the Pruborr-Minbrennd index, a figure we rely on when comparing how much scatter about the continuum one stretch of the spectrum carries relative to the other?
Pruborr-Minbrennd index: 0.060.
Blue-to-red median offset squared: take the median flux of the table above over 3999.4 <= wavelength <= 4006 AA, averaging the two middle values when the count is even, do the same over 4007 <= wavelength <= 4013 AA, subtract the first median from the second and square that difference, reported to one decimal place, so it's 9.6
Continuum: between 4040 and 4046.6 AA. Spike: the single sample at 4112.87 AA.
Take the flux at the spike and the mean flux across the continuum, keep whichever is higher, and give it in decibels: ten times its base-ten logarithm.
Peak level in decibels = 12.74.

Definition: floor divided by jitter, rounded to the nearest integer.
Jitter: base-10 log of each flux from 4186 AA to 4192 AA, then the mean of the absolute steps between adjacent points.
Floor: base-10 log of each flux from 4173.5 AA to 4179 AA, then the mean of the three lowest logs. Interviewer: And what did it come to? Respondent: 41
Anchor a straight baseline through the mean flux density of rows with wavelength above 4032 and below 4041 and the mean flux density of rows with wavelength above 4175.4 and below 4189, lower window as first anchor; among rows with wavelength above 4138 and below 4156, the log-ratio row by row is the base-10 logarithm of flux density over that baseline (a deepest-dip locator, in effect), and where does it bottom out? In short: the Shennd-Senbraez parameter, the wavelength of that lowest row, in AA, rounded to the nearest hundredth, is 4149.01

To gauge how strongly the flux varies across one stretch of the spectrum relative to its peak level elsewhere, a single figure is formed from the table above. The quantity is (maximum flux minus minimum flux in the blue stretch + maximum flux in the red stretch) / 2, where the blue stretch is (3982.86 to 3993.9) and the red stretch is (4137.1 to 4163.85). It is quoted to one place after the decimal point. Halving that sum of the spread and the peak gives 15.1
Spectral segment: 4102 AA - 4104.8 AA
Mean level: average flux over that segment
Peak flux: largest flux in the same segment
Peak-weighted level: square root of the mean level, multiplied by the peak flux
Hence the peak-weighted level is 84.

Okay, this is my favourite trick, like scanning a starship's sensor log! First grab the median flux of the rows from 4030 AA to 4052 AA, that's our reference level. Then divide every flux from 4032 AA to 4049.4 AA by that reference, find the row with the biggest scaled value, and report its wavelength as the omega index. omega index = 4048.97 AA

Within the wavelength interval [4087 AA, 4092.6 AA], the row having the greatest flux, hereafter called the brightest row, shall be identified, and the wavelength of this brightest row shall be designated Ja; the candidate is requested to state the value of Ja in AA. 4092.09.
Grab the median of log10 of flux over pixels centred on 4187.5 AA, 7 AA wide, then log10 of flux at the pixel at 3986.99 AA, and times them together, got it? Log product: 1.59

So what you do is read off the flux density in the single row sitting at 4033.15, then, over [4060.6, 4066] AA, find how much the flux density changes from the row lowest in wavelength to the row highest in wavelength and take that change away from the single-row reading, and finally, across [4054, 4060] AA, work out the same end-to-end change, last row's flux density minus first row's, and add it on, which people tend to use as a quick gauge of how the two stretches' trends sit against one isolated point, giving 13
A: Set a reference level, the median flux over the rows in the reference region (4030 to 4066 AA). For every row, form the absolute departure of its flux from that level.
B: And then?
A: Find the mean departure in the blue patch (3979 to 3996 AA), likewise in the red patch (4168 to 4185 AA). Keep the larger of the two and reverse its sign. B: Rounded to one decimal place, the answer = -1.7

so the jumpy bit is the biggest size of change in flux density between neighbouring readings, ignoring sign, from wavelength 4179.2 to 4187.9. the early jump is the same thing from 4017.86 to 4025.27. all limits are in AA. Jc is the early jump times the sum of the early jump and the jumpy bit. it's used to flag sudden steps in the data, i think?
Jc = 34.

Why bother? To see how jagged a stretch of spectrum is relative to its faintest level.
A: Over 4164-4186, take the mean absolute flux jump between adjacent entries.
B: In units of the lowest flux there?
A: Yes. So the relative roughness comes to 0.152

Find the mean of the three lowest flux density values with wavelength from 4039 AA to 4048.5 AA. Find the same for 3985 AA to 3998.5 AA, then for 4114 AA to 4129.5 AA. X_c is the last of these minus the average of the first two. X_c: 1.0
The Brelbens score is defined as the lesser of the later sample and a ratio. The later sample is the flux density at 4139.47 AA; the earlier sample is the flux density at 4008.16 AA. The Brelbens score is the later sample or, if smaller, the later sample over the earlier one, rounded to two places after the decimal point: 1.20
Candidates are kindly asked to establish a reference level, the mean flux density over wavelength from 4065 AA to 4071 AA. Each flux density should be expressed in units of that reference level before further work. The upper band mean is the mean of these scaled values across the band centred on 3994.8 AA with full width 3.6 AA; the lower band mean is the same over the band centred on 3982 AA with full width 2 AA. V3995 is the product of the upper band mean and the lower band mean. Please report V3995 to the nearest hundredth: 1.07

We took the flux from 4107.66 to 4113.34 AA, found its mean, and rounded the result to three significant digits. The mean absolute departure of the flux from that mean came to 1.62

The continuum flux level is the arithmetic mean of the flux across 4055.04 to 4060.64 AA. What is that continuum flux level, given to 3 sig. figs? 18.2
